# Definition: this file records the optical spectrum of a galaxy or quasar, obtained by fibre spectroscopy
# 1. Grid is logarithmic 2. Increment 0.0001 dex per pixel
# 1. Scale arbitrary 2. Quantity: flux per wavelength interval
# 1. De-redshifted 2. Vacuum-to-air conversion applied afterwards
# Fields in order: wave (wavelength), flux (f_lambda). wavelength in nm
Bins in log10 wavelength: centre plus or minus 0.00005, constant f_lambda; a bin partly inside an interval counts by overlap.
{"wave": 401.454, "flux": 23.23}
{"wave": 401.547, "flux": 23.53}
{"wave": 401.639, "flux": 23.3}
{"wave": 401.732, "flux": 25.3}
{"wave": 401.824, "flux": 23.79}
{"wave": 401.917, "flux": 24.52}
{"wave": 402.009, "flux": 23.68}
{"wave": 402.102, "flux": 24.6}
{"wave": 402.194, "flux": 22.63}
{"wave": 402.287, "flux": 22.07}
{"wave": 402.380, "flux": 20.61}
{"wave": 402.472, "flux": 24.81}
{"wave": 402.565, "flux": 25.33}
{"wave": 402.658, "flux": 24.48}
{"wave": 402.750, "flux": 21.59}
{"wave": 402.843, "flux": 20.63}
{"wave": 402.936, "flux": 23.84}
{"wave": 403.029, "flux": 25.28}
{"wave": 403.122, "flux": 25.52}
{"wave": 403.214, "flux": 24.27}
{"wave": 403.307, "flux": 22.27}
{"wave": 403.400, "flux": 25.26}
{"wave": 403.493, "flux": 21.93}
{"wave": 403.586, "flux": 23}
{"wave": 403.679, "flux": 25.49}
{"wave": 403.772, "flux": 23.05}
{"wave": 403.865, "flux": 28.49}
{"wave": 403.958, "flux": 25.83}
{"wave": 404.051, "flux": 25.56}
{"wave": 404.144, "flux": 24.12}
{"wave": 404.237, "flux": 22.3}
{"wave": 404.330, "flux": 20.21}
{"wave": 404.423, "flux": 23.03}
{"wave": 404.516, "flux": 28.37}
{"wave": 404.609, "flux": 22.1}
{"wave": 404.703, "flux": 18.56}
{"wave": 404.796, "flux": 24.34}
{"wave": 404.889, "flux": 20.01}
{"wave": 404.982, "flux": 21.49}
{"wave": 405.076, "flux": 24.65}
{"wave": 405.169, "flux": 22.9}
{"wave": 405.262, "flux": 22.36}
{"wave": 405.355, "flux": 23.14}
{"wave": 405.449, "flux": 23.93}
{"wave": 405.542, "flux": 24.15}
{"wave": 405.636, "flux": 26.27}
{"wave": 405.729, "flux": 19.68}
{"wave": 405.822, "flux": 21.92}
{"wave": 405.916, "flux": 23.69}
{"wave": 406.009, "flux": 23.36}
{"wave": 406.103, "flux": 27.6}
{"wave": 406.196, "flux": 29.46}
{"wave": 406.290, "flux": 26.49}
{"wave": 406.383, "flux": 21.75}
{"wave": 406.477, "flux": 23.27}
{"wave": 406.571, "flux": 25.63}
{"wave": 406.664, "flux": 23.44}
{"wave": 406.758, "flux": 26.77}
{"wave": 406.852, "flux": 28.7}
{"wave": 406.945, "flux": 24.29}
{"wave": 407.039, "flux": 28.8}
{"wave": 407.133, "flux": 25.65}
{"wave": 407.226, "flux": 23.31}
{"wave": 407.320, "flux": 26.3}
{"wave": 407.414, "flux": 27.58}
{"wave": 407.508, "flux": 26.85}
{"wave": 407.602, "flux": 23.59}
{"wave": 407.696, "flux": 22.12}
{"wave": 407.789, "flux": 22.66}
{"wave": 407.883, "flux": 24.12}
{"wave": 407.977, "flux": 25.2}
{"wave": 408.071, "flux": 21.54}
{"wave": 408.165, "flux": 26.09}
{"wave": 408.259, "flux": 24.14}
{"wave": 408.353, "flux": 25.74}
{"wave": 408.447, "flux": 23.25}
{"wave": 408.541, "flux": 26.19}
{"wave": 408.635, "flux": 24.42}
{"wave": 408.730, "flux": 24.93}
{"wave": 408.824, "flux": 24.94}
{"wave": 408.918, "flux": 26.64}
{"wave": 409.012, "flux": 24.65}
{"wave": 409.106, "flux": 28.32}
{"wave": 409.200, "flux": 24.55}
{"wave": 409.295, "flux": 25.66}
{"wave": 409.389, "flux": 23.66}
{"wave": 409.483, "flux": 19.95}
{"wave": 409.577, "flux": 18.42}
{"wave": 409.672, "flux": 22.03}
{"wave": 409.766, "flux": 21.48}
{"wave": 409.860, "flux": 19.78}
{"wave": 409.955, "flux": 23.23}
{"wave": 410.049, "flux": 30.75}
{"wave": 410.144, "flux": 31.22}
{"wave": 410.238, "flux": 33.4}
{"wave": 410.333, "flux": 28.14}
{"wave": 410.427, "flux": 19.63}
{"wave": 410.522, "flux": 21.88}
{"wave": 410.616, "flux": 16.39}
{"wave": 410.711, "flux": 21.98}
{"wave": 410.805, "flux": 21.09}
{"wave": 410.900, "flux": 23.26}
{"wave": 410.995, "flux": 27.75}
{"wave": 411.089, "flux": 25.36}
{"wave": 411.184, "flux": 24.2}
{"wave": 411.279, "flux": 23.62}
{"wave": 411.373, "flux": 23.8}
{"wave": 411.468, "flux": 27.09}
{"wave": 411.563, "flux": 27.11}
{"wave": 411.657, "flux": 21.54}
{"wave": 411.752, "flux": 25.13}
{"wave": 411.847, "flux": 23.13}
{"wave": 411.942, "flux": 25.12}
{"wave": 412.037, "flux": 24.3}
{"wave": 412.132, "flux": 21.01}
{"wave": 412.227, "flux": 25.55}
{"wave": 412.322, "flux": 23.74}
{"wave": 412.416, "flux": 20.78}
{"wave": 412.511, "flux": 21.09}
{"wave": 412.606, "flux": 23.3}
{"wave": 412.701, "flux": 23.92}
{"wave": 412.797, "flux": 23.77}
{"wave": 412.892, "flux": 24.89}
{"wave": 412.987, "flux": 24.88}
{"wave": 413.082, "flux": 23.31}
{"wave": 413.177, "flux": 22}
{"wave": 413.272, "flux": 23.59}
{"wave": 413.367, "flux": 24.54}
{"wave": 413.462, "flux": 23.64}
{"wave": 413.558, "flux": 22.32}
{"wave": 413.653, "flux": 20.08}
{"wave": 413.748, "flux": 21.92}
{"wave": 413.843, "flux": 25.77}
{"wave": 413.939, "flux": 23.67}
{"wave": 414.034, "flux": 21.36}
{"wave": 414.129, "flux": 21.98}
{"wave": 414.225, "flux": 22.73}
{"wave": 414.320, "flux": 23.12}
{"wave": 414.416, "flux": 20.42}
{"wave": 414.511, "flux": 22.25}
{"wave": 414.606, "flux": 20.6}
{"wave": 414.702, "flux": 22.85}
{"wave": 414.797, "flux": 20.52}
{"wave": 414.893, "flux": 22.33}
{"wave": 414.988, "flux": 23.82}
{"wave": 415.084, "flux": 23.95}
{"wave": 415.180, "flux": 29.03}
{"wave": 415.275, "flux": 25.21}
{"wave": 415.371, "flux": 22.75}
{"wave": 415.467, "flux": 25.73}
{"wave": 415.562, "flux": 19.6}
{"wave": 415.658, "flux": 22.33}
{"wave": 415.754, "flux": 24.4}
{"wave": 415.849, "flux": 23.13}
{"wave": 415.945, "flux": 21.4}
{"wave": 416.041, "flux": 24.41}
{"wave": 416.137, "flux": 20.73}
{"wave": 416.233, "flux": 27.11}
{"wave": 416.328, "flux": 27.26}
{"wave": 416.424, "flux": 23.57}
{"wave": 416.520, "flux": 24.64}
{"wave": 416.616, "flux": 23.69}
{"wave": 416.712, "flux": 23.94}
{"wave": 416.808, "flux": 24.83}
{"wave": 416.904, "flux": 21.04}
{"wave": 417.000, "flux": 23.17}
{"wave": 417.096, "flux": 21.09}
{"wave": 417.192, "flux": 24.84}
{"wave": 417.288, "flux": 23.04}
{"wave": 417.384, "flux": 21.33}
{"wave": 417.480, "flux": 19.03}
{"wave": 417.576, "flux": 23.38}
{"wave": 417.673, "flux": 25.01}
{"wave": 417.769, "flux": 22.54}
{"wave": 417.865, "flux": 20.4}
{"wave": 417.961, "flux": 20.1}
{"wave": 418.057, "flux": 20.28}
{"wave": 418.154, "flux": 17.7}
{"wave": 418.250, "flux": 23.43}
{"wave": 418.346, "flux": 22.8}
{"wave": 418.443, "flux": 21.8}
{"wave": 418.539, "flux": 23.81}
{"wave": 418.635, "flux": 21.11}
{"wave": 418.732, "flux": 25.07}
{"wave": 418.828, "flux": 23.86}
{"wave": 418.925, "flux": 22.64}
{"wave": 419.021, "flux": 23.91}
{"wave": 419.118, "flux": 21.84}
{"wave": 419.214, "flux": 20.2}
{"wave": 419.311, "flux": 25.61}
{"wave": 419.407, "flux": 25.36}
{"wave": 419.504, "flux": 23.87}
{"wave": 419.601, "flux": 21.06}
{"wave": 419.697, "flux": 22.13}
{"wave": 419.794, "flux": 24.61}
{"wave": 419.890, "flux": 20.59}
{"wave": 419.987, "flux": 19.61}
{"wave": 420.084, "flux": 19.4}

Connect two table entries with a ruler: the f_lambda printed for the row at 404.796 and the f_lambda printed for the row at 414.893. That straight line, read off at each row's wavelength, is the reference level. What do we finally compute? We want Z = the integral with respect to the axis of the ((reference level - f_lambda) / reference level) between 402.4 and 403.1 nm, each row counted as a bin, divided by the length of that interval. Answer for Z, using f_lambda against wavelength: 0.04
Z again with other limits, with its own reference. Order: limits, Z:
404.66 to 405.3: 0.09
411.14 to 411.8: -0.07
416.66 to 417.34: -0.06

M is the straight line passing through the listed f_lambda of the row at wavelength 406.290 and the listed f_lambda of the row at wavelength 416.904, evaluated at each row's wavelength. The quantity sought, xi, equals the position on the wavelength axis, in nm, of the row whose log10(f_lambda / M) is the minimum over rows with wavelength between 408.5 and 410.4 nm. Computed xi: 409.577 nm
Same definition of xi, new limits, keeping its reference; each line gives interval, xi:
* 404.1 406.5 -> 404.703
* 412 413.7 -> 413.653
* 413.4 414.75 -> 413.653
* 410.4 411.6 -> 410.616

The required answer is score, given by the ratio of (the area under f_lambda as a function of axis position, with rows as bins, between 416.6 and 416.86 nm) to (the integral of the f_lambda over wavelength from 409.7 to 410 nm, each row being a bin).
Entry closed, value 0.97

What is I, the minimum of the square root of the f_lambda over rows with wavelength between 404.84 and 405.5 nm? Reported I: 4.47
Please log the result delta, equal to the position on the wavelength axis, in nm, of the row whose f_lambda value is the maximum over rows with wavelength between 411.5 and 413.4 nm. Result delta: 411.563 nm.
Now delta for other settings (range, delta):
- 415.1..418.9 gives 415.180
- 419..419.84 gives 419.311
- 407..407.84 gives 407.039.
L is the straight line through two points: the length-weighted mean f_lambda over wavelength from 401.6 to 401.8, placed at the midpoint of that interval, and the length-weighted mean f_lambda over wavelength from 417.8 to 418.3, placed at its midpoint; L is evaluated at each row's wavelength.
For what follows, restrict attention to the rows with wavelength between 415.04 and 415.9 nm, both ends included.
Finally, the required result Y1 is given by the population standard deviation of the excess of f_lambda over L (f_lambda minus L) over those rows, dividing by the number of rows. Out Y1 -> 2.4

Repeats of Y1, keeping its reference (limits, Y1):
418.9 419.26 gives 1.3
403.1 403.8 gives 1.4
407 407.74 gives 2.1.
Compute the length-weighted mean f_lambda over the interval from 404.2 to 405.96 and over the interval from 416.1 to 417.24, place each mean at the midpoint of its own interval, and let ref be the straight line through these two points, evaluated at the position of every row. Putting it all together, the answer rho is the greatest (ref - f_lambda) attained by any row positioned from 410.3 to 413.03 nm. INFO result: 6.9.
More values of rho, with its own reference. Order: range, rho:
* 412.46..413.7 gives 3.5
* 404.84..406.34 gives 3.2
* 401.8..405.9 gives 4.2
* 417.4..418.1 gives 4.9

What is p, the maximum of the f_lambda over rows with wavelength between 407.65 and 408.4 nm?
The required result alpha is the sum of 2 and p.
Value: 28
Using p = 26.09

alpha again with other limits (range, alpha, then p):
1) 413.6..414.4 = 28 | 25.77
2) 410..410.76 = 35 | 33.4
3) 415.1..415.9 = 31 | 29.03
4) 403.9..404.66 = 30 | 28.37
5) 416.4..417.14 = 27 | 24.83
